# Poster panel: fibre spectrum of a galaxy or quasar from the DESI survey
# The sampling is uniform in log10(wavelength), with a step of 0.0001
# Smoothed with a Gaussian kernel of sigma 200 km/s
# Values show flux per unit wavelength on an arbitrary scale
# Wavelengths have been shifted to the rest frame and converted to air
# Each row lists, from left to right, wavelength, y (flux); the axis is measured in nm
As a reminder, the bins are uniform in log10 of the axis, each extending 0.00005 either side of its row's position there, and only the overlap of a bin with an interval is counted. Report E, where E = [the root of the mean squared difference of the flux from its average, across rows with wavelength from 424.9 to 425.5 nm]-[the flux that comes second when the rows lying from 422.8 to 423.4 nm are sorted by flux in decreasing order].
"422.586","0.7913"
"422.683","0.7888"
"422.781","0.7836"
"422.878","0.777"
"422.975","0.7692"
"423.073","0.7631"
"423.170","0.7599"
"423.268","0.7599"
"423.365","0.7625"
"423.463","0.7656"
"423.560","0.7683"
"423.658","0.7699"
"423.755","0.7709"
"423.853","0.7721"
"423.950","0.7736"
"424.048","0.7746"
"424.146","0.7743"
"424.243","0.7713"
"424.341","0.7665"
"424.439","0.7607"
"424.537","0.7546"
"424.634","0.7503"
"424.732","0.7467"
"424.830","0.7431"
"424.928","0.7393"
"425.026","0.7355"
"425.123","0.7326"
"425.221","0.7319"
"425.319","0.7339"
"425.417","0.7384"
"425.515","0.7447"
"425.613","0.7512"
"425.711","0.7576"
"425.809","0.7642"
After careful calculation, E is -0.77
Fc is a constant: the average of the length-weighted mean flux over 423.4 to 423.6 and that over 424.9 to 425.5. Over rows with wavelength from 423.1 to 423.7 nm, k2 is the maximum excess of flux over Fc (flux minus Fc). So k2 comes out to 0.018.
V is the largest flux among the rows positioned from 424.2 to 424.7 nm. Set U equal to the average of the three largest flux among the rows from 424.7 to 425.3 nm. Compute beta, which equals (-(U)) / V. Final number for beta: -0.96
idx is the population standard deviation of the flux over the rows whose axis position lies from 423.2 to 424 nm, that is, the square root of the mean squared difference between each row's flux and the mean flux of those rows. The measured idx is 0.004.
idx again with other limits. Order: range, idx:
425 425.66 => 0.007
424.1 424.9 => 0.011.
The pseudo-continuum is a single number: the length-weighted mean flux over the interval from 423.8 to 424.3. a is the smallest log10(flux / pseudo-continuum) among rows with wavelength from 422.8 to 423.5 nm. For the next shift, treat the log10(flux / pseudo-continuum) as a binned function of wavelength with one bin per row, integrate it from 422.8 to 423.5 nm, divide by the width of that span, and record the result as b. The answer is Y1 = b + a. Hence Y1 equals -0.011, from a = -0.007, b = -0.004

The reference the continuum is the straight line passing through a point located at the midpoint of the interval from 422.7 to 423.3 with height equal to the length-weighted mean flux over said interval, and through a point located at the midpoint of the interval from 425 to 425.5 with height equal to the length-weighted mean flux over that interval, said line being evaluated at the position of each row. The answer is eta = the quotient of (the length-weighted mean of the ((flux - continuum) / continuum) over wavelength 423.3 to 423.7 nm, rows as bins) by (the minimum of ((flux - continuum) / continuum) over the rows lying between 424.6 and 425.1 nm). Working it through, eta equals -1.1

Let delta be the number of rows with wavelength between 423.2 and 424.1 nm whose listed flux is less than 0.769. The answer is 4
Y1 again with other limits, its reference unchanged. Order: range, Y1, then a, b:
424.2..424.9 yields -0.027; -0.017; -0.010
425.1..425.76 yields -0.041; -0.024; -0.018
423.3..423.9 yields -0.009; -0.006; -0.003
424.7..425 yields -0.037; -0.019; -0.018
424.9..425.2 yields -0.045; -0.023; -0.022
